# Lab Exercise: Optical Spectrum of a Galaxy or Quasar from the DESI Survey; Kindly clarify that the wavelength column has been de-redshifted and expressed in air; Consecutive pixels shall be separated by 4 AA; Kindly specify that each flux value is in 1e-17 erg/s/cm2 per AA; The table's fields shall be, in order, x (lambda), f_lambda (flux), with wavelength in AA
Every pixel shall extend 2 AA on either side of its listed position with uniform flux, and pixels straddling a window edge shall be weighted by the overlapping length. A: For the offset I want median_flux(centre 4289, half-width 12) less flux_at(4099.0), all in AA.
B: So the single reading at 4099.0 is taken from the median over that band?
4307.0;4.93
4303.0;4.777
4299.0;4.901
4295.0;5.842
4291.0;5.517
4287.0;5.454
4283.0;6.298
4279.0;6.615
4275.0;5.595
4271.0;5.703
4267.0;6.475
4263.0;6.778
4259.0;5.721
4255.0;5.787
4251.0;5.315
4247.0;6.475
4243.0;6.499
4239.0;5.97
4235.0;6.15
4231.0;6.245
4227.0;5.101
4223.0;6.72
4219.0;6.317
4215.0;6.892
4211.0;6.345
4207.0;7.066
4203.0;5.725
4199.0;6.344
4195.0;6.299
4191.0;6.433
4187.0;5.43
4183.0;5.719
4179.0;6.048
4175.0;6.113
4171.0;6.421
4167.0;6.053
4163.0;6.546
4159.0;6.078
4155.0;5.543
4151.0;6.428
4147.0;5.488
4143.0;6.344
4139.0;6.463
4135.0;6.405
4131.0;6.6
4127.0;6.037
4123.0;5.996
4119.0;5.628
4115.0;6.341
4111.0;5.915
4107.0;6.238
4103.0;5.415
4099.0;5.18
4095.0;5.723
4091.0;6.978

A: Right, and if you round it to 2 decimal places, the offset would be 0.50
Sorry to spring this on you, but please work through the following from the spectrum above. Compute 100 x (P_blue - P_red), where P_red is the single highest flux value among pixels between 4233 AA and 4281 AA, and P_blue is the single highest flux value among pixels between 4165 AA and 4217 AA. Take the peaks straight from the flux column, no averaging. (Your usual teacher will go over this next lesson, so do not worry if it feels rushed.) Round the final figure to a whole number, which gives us 29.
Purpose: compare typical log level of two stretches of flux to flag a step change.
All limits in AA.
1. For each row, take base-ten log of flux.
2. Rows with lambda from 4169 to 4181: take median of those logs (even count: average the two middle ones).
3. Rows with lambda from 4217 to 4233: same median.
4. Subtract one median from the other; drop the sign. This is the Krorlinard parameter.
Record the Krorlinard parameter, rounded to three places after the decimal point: 0.012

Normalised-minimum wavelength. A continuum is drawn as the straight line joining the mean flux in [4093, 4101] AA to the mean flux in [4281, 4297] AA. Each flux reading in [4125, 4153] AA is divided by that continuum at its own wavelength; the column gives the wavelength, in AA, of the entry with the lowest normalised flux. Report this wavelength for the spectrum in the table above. 4147.0 AA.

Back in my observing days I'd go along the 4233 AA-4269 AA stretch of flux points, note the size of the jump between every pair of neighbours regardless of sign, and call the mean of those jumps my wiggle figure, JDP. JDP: 0.47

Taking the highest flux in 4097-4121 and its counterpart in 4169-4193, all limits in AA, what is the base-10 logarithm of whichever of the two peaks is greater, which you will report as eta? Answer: 0.808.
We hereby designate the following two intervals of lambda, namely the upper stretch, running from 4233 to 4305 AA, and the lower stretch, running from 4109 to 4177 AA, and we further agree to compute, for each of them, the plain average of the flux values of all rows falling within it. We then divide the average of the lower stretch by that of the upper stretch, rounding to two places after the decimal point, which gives 1.04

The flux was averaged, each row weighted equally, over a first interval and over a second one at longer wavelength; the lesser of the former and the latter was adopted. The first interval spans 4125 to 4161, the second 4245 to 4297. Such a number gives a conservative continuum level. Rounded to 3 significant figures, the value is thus 5.97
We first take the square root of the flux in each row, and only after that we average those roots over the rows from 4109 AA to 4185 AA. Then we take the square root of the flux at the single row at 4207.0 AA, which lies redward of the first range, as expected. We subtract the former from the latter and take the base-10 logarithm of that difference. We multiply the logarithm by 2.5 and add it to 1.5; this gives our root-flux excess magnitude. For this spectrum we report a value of -0.3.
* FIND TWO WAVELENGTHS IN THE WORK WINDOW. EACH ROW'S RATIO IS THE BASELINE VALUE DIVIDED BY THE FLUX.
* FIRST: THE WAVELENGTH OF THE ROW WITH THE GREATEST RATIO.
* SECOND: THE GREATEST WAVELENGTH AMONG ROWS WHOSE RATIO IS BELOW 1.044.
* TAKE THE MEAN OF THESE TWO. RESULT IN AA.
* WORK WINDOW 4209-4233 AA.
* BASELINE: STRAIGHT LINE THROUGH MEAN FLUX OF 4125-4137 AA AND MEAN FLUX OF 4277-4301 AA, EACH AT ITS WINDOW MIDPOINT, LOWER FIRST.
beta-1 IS 4229 AA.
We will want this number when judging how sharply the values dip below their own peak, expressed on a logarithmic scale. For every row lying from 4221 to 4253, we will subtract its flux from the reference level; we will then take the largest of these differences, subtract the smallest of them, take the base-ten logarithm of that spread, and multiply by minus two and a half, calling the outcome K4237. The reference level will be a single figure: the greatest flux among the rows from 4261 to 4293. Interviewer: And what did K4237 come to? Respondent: -0.52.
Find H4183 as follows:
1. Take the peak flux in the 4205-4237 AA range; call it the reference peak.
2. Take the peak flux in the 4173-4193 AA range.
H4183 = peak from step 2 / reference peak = 0.91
